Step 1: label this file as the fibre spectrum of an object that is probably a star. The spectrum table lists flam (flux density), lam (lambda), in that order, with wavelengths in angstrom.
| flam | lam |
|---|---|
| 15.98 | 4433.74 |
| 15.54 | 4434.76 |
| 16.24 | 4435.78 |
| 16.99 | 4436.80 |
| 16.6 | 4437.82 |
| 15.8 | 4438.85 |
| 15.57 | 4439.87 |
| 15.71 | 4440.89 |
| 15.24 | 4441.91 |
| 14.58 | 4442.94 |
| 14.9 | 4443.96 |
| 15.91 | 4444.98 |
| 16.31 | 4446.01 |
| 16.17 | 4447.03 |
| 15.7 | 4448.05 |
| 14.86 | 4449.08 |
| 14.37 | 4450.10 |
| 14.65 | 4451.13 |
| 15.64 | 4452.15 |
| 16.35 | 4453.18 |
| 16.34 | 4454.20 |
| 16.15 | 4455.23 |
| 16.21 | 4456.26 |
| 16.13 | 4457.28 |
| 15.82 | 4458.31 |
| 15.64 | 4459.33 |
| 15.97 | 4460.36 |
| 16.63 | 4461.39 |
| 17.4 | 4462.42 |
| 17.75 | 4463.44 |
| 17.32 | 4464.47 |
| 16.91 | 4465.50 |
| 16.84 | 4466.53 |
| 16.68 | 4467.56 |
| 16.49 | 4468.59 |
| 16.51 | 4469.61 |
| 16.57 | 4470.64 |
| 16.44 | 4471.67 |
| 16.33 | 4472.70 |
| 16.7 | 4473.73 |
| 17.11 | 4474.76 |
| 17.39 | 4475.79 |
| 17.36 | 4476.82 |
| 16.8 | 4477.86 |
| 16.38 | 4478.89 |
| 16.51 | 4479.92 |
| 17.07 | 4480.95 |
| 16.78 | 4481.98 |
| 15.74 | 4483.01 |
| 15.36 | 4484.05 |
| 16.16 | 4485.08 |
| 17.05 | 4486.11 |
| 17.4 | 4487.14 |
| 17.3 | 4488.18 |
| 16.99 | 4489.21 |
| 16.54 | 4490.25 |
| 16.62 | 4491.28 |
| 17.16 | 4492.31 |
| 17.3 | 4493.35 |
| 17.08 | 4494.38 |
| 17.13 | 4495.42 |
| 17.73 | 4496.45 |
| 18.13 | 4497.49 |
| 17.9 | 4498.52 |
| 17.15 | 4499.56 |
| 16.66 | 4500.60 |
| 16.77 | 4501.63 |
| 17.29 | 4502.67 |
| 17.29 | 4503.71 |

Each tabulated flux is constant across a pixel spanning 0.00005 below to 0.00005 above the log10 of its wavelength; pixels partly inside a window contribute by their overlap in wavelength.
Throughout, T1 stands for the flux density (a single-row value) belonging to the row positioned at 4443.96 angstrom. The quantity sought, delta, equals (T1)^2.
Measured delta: 222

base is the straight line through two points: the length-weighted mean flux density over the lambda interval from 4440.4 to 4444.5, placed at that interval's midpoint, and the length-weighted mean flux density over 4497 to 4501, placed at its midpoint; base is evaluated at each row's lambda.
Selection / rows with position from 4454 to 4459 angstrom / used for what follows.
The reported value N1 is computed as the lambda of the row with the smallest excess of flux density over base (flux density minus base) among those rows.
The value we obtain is 4458.31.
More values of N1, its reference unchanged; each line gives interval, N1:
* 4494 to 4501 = 4500.60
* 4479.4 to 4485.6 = 4484.05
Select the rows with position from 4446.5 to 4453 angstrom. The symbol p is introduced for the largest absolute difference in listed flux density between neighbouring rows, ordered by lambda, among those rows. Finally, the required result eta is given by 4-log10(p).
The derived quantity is 4.00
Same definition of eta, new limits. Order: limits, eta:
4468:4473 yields 4.89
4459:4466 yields 4.11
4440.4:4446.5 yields 4.00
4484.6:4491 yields 4.05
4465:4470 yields 4.72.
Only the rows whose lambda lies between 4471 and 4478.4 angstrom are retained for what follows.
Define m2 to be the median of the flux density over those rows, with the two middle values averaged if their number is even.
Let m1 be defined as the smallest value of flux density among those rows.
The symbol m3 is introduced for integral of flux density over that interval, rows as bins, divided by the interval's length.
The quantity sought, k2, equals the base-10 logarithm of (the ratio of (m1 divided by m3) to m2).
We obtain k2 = -1.24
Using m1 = 16.33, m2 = 16.8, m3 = 16.9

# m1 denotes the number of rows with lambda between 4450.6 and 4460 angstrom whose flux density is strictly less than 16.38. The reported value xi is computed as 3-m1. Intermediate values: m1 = 9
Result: -6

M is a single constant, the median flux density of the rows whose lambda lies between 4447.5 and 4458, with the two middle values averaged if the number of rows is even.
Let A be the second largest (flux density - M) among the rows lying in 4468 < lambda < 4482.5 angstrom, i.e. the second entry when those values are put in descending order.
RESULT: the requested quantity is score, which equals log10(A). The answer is 0.160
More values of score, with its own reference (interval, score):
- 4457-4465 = 0.172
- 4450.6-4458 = -0.372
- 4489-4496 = 0.095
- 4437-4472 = 0.172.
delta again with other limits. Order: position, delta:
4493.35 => 299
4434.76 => 241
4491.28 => 276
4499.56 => 294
